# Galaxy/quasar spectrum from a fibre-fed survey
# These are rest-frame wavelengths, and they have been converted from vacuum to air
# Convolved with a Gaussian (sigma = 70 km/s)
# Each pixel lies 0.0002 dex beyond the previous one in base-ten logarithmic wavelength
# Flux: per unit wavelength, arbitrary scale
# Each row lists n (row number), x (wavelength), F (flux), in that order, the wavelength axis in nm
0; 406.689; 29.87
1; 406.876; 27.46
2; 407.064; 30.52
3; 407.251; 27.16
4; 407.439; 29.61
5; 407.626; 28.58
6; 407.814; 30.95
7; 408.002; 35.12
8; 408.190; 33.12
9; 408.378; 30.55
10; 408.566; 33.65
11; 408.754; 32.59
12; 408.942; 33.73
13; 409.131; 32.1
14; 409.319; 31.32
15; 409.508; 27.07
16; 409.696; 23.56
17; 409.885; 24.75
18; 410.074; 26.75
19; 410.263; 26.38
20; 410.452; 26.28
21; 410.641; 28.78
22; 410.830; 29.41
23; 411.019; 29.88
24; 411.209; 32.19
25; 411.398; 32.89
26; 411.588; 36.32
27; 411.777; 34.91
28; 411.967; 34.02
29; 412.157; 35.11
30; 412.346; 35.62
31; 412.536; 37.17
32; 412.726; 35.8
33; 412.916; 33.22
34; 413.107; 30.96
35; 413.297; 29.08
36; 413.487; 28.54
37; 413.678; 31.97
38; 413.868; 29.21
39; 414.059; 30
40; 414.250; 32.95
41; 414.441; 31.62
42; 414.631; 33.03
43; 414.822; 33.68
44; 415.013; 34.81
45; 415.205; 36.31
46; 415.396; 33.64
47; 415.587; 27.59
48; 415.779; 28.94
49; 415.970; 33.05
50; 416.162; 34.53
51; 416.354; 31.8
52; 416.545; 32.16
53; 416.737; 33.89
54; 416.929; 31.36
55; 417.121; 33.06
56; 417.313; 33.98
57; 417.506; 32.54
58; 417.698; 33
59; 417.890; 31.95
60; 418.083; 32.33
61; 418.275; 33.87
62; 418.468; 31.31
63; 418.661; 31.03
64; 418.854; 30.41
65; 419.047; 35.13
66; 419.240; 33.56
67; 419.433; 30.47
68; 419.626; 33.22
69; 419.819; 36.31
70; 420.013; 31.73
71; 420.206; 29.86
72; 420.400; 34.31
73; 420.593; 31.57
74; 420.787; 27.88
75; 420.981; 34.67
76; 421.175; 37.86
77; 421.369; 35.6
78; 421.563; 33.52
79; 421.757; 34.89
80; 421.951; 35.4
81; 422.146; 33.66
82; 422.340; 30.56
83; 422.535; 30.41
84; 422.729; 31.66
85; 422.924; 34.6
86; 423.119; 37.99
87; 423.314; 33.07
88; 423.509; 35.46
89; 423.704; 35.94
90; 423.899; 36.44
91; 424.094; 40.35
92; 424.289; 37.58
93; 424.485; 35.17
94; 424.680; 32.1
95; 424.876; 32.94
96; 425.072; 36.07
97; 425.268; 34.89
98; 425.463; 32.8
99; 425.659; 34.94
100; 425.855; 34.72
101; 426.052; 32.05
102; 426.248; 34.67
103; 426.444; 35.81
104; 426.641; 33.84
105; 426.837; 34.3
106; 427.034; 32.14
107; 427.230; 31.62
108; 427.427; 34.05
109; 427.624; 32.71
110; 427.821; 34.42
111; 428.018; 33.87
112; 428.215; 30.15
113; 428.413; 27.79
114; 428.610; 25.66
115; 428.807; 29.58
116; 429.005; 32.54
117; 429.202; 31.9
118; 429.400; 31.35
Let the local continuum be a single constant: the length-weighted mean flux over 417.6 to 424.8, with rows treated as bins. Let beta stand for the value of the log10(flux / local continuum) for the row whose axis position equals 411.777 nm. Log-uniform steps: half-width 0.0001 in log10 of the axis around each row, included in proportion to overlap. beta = 0.016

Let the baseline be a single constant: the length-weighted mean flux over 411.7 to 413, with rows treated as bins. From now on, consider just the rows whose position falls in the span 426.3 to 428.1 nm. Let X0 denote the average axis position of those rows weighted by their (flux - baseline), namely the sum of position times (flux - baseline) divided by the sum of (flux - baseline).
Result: 427.34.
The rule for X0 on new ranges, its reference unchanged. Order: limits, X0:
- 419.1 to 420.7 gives 419.96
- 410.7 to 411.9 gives 411.01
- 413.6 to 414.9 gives 414.13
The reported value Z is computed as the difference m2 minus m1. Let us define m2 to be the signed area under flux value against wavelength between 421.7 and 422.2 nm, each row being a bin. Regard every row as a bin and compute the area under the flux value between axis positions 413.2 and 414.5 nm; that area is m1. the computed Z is -22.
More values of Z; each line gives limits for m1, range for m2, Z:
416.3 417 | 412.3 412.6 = -12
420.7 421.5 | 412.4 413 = -6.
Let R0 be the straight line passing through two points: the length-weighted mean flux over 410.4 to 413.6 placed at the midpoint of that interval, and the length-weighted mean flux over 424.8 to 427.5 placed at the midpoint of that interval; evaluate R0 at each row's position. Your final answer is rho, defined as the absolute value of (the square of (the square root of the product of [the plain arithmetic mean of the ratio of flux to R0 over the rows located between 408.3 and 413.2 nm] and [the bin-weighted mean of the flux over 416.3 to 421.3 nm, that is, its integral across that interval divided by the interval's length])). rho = 31.7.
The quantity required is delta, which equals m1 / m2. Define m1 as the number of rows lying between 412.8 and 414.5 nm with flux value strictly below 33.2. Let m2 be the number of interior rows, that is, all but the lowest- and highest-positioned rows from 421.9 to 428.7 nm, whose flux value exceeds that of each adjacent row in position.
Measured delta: 1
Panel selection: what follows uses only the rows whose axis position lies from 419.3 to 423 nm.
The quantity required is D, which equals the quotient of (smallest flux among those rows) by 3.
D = 9.3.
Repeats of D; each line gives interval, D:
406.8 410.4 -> 7.9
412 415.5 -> 9.5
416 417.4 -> 10.5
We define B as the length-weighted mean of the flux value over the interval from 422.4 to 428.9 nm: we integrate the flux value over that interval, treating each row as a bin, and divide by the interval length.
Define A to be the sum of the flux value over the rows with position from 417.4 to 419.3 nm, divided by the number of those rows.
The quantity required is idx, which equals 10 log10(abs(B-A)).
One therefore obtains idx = 0.4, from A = 32.5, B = 33.6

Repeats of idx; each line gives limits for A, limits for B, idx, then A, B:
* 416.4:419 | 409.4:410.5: 8.2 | 32.4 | 25.8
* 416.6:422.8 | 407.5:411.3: 4.8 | 32.8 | 29.8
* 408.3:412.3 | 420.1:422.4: 4.4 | 30.6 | 33.4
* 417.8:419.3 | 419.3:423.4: -0.7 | 32.4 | 33.3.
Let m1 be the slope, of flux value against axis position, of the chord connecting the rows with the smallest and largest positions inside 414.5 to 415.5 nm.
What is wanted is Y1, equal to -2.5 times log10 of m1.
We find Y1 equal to 0.2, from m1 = 0.8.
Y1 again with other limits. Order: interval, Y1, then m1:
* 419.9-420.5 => -2.1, 6.7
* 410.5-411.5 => -1.8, 5.4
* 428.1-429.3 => -0.6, 1.8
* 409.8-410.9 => -1.7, 4.9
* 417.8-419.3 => -0.2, 1.2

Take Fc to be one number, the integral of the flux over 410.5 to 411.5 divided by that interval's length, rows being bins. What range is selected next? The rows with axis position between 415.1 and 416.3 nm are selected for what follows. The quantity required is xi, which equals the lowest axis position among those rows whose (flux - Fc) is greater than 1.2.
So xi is 415.205 nm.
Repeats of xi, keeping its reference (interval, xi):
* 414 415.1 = 414.250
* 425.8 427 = 425.855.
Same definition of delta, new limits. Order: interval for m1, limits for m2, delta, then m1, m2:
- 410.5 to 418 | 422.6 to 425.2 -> 12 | 24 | 2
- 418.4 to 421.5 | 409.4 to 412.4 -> 4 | 8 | 2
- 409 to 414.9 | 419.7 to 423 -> 7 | 22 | 3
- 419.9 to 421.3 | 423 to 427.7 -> 1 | 4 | 6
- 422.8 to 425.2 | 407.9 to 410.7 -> 1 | 3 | 3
